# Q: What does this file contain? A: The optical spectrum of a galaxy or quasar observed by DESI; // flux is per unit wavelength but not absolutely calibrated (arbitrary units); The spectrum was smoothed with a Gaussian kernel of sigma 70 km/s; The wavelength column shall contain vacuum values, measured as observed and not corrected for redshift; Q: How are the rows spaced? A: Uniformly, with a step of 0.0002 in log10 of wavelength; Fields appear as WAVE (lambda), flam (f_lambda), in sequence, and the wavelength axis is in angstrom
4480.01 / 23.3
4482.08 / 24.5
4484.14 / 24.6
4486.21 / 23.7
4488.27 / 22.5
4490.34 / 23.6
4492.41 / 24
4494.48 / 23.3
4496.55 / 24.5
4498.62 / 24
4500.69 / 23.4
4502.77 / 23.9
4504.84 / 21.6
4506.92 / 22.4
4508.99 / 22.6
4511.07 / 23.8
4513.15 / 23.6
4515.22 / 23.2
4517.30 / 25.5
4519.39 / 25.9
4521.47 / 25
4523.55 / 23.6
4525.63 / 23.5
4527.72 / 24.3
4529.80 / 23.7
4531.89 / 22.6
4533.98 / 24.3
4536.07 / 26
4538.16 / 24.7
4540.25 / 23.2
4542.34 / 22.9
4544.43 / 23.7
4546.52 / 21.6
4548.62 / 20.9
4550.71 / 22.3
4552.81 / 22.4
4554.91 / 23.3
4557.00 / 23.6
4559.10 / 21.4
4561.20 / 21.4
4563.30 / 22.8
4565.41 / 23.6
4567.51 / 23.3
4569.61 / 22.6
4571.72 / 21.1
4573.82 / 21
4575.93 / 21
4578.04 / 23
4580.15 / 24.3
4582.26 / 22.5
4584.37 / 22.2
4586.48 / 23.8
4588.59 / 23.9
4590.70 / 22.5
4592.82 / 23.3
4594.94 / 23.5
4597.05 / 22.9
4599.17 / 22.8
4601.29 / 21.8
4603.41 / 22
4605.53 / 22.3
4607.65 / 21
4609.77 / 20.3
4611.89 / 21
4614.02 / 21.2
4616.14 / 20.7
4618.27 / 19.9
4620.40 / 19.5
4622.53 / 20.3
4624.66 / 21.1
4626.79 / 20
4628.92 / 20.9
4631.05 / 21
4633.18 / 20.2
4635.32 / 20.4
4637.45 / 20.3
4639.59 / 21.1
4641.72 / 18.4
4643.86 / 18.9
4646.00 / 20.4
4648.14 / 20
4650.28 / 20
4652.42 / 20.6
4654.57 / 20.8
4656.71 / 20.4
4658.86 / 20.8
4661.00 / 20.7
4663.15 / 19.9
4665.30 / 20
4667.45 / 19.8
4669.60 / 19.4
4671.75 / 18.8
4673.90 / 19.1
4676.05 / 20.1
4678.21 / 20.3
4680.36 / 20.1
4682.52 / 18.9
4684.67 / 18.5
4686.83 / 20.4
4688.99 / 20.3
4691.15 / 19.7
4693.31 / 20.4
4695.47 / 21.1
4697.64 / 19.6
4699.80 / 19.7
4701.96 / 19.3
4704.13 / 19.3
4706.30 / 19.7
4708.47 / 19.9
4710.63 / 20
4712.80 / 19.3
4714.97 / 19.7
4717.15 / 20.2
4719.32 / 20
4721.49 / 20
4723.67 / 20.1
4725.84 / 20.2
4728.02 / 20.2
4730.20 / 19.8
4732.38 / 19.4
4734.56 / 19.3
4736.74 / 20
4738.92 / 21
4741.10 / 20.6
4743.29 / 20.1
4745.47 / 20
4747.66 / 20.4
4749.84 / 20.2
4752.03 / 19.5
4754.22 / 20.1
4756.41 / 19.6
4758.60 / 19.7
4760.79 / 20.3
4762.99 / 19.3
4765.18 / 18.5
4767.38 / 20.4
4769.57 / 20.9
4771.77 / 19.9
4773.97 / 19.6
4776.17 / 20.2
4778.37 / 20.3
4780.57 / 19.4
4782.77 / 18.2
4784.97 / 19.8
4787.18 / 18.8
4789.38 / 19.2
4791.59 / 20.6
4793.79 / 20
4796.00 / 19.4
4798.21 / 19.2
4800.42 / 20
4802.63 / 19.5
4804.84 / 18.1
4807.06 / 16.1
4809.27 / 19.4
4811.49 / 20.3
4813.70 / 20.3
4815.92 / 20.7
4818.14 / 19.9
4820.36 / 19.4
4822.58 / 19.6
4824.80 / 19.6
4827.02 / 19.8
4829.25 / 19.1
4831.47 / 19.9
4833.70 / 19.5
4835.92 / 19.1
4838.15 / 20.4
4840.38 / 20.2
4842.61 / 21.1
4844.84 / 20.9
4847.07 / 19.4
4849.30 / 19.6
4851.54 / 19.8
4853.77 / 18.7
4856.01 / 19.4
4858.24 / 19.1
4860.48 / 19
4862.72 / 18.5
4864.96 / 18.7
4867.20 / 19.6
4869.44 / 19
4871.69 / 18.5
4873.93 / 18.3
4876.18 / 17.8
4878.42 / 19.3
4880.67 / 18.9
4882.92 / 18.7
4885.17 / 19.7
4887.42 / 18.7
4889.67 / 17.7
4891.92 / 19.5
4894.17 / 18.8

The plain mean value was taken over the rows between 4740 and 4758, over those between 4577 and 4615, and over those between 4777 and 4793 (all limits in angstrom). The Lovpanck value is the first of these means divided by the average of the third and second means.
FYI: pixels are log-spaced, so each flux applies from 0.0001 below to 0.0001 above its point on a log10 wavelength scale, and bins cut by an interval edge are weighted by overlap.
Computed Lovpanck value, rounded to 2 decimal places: 0.96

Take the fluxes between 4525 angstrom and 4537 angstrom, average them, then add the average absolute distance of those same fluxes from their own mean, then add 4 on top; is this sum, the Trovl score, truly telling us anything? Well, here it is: 28.9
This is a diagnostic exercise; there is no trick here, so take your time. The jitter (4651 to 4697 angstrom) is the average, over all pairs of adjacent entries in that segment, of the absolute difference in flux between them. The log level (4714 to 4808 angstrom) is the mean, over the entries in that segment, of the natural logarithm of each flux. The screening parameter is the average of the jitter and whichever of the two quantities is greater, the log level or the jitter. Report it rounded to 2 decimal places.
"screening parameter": 1.75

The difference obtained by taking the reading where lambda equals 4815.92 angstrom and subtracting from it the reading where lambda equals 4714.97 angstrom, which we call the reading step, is 1.0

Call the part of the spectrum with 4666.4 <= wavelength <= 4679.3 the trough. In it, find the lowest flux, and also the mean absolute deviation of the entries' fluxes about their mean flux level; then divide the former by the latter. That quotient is 39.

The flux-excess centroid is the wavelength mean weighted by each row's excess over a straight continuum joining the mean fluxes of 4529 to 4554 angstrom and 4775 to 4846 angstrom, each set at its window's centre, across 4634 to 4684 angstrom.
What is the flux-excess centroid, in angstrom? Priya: 4658.8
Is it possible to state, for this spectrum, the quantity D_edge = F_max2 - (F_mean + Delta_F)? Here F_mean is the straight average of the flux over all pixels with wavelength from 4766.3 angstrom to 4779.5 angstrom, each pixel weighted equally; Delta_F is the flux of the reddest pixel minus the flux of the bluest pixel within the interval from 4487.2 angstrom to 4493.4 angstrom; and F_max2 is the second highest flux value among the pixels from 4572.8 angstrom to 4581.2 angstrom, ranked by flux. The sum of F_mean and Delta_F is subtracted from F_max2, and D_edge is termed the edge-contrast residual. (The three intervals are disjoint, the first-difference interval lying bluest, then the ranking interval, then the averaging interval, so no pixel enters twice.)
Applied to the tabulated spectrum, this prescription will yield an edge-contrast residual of 1.3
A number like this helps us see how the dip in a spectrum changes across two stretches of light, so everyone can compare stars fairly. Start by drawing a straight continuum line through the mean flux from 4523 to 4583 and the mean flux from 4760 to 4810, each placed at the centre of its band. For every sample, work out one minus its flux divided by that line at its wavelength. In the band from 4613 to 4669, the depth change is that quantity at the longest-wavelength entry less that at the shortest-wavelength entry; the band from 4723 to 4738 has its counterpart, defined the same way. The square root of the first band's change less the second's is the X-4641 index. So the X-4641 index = 0.185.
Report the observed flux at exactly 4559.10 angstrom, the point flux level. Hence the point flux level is 21.4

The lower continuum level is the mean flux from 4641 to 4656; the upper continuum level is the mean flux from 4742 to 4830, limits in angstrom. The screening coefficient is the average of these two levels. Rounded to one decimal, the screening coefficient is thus 19.8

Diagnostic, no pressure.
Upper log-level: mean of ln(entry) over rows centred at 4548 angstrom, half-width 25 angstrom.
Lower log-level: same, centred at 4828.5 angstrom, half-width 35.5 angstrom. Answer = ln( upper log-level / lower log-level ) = 0.054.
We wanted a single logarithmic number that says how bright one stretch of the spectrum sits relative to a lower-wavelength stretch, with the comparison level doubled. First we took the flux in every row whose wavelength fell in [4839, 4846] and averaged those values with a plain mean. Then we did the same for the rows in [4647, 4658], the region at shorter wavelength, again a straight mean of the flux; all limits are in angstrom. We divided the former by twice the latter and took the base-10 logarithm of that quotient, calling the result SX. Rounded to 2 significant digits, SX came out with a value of -0.29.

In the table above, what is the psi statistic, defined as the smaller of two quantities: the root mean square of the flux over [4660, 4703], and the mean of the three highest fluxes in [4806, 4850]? 19.8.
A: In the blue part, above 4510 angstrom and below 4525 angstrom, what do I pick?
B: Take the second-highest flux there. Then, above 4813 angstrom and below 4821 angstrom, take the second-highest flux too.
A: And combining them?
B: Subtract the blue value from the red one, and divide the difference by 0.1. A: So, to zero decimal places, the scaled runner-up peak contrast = -52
